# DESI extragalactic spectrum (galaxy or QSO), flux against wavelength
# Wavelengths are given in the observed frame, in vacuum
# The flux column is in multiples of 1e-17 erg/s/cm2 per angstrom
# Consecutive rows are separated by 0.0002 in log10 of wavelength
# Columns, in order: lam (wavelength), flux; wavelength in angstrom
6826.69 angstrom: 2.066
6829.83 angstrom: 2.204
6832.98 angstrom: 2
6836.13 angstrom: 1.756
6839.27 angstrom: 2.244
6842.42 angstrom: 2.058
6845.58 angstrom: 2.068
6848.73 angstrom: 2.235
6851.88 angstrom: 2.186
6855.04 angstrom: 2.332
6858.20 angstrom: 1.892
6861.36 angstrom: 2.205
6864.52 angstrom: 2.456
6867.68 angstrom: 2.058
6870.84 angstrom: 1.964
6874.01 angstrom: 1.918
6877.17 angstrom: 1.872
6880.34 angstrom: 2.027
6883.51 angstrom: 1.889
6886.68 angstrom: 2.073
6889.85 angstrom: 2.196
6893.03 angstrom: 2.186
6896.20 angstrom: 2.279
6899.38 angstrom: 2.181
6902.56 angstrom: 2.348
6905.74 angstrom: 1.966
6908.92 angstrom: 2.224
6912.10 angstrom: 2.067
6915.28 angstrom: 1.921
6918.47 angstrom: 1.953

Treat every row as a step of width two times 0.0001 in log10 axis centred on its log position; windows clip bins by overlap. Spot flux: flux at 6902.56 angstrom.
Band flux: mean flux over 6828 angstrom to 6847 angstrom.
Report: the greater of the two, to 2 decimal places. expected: 2.35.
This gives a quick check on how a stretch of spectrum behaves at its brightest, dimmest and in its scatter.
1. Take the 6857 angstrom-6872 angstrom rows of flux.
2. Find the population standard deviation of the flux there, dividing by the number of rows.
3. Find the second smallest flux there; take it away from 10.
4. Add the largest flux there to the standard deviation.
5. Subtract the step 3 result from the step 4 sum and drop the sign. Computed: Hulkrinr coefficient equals 5.38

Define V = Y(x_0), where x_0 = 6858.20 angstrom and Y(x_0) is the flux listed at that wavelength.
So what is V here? 1.892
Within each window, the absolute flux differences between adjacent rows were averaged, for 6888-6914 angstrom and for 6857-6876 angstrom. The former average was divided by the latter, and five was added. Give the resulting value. 5.76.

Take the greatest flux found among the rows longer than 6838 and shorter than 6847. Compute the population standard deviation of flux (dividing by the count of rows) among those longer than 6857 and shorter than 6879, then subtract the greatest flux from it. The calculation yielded -2.05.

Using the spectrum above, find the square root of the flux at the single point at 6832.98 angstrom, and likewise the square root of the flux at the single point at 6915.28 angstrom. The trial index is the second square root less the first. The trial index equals -0.03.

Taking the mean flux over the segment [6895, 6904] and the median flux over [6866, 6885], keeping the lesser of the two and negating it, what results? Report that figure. -1.94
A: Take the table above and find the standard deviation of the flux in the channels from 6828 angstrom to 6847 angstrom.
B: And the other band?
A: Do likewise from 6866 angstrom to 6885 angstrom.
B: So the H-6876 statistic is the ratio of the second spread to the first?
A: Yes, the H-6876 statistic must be 0.44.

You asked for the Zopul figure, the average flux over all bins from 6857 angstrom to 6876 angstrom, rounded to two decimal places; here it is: 2.08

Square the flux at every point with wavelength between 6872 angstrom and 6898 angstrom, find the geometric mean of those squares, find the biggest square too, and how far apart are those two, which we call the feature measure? 1.0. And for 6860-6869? 1.0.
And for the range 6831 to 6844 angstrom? 1.0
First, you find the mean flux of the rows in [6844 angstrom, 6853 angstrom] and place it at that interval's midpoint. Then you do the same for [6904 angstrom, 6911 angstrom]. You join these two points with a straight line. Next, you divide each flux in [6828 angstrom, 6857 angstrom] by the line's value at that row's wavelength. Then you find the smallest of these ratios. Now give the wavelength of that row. 6836.13 angstrom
